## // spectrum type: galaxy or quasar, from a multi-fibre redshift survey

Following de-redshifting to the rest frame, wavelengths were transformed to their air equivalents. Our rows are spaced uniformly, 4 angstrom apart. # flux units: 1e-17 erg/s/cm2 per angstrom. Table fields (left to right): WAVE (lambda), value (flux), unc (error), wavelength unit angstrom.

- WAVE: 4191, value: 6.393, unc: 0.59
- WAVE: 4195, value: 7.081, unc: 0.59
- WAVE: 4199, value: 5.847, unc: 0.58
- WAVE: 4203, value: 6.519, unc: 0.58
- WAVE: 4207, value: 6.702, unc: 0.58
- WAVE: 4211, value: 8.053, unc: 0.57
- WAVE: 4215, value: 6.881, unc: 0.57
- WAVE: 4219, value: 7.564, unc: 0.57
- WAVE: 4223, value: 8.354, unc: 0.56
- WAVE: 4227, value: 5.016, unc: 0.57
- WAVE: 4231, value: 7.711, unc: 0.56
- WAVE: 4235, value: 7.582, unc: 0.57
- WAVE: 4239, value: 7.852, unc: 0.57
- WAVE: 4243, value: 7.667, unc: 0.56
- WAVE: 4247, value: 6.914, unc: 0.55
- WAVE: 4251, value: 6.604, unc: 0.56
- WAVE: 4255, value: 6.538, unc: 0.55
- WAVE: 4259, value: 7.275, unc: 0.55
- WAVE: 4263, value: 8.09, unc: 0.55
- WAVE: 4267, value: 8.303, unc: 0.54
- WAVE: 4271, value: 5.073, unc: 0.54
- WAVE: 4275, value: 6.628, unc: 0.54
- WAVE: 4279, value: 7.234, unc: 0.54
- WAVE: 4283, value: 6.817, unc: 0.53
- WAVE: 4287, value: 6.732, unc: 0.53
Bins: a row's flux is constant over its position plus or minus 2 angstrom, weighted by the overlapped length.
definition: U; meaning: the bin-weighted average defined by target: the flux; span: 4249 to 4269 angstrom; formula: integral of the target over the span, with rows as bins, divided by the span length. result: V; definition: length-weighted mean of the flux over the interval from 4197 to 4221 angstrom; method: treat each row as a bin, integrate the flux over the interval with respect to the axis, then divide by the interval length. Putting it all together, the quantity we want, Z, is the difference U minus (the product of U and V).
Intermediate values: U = 7.36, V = 6.93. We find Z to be -44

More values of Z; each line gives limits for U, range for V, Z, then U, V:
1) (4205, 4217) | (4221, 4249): -45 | 7.21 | 7.30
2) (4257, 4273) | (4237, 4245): -49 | 7.19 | 7.76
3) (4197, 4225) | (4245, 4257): -41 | 7.13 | 6.69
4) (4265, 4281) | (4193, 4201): -37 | 6.81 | 6.46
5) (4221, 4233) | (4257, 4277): -43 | 7.03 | 7.07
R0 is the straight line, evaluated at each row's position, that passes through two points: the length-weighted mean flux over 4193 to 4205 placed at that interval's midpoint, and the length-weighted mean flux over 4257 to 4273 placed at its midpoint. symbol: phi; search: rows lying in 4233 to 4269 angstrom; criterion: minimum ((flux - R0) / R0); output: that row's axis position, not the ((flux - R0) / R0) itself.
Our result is 4255 angstrom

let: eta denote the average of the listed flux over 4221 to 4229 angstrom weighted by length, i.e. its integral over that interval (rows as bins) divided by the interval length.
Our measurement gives 6.7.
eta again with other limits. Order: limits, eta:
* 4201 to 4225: 7.3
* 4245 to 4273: 7.0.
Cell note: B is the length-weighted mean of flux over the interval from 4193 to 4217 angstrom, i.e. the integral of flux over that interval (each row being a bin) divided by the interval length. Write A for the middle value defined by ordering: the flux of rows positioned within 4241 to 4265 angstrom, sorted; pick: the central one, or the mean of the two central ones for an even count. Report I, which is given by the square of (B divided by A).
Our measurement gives 0.93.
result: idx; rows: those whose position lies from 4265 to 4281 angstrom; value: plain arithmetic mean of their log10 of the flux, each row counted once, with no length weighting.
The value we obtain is 0.83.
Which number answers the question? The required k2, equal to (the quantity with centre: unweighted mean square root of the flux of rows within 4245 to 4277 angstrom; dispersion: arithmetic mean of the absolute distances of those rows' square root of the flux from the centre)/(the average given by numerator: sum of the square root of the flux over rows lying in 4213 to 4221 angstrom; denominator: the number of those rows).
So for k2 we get 0.051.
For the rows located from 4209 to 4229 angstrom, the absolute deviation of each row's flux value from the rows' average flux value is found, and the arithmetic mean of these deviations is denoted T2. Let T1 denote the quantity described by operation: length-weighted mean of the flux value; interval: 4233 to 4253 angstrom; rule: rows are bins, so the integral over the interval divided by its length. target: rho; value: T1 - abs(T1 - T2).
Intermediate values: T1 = 7.3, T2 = 0.98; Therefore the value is 0.98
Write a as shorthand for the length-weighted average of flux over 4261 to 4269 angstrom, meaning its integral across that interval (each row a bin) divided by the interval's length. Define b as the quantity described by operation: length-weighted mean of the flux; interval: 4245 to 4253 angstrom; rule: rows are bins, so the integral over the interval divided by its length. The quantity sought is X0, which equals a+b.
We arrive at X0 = 15.0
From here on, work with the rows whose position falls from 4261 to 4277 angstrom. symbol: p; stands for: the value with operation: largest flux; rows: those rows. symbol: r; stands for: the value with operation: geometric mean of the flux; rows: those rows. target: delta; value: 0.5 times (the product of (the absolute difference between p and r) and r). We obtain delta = 4.9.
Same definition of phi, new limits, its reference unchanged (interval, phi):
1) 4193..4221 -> 4199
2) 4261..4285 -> 4271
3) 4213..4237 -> 4227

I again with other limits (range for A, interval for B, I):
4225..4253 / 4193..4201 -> 0.73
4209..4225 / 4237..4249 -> 0.92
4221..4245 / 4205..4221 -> 0.90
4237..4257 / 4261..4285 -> 1.03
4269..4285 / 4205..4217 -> 1.15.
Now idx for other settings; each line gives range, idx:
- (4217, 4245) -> 0.86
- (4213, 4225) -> 0.88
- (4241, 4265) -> 0.85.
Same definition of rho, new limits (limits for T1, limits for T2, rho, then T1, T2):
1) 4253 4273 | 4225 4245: 0.86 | 7.1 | 0.86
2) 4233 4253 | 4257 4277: 0.98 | 7.3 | 0.98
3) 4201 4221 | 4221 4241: 0.91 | 7.1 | 0.91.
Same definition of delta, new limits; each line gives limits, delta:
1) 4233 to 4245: 0.6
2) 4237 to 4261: 2.6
